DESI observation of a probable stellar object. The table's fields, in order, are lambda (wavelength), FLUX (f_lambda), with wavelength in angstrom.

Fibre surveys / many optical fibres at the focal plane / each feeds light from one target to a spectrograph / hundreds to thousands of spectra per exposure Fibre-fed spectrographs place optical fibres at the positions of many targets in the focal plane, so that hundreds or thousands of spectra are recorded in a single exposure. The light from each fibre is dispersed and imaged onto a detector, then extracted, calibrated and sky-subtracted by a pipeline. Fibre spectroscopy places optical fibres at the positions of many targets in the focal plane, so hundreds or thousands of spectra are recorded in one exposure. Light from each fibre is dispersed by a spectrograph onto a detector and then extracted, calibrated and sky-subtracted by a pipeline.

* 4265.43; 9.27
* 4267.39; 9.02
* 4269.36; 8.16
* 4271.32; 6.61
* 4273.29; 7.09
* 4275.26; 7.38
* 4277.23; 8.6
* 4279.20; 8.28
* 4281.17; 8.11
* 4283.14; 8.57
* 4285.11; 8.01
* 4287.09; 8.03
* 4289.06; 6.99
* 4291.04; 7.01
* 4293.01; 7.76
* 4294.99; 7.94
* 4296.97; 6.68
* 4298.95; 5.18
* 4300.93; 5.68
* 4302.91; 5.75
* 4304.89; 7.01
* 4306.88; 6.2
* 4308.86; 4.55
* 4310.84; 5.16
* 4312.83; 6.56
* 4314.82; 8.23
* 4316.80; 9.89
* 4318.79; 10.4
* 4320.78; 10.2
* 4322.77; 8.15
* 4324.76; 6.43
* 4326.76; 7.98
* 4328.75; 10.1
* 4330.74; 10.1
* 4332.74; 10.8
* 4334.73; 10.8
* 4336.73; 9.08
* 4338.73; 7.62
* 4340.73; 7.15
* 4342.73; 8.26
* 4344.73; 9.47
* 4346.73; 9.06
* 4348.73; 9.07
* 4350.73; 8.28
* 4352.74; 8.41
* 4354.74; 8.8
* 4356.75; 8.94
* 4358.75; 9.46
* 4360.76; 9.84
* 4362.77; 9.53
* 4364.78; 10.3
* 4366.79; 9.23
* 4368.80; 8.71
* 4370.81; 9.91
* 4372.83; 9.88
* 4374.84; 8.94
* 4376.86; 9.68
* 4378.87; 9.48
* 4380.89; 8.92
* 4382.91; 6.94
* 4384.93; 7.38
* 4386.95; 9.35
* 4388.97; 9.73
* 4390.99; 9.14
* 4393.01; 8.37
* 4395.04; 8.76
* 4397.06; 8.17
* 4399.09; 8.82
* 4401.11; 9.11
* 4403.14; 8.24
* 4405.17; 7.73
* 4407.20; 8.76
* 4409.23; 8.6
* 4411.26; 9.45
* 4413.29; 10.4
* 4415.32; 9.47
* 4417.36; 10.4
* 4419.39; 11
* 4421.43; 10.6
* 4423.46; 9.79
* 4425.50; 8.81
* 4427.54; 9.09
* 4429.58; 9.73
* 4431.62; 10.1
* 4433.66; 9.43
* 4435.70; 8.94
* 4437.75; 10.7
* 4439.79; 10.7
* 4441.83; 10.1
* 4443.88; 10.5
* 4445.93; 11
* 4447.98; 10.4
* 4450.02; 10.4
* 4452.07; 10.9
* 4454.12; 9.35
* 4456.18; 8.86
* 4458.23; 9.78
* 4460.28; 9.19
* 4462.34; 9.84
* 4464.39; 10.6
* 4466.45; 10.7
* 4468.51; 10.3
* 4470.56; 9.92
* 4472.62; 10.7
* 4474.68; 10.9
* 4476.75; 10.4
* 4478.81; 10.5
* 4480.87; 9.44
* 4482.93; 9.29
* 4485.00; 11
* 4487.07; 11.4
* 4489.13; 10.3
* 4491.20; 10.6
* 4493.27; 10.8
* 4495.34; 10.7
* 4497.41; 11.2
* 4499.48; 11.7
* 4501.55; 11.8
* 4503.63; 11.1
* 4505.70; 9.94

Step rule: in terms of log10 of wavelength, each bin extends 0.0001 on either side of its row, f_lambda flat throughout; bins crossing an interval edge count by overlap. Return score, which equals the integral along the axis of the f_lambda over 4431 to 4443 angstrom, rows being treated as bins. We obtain 120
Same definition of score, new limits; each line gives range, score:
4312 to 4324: 107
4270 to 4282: 92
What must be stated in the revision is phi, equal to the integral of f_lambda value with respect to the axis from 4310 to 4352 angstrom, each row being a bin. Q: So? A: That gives 366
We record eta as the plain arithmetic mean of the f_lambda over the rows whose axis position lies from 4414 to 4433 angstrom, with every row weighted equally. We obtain 9.9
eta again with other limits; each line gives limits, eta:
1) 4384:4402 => 8.8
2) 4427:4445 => 9.9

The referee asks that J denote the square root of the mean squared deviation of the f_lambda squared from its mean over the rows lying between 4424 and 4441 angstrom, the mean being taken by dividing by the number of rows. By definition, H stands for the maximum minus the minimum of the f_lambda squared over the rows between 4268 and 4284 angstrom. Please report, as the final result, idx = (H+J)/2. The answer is 22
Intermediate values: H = 30.3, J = 14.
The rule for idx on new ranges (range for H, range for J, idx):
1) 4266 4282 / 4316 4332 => 30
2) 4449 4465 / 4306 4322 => 37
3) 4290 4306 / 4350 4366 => 24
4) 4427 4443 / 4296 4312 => 22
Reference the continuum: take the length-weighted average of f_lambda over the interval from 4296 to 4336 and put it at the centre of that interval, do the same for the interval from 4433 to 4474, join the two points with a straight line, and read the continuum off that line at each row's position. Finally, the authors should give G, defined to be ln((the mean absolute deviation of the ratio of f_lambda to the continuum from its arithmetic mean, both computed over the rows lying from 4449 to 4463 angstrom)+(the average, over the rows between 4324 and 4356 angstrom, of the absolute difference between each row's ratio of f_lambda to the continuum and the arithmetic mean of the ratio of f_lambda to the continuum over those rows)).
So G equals -1.7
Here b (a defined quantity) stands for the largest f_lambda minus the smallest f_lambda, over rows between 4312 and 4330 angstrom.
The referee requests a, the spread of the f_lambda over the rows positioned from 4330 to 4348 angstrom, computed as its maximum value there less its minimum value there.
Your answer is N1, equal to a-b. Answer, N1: -0.3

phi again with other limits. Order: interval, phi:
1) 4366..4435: 633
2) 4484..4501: 187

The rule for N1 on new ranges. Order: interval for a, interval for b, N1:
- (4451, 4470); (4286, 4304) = -0.8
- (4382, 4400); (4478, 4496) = 0.7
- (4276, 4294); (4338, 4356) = -0.7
